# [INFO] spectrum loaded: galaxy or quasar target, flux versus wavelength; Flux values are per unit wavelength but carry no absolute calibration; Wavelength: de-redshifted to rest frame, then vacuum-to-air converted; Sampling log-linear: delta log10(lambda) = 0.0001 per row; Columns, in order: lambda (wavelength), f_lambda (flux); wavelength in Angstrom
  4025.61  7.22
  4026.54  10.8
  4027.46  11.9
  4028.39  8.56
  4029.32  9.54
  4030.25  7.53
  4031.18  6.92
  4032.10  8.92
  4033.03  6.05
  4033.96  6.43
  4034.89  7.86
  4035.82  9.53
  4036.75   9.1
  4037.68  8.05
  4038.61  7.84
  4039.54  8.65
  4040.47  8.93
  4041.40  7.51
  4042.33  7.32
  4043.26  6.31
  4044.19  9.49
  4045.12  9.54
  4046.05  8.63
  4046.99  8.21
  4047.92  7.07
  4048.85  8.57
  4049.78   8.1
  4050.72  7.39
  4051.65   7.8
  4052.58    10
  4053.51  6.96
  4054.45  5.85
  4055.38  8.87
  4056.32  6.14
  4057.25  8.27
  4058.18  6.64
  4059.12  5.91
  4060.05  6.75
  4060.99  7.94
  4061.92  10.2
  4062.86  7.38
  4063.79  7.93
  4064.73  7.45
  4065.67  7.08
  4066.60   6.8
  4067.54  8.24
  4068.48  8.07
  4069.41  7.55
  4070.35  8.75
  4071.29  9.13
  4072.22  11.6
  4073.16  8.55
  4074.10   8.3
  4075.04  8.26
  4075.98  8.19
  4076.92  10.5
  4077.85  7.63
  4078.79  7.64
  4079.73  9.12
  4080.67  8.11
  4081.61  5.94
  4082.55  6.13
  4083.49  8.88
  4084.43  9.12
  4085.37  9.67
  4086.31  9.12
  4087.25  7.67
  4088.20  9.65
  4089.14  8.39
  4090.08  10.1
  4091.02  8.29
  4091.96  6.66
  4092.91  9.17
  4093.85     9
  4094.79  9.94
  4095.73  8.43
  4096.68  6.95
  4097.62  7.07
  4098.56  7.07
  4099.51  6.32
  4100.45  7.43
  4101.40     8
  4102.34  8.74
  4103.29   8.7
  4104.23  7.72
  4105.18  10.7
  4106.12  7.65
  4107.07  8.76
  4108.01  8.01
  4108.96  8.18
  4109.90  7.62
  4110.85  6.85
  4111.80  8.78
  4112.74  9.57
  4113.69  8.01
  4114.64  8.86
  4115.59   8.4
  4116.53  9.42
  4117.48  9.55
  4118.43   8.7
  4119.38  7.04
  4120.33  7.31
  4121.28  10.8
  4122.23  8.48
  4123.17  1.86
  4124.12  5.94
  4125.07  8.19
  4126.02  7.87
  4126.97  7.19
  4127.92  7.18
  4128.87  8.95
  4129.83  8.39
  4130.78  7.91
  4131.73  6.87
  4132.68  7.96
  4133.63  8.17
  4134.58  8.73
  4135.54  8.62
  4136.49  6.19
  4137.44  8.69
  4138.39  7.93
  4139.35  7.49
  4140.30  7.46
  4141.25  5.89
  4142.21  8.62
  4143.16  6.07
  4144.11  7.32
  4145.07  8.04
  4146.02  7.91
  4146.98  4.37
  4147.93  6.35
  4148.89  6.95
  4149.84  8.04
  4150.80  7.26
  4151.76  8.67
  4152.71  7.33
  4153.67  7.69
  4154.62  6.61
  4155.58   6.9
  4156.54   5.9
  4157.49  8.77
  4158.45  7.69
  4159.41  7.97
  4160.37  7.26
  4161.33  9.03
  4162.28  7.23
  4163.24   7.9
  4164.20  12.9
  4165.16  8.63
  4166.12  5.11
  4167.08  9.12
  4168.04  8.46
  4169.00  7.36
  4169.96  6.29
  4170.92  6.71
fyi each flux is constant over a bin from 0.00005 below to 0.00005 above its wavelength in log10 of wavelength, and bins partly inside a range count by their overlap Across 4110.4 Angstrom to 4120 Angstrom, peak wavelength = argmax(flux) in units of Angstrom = 4112.74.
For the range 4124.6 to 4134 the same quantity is 4128.87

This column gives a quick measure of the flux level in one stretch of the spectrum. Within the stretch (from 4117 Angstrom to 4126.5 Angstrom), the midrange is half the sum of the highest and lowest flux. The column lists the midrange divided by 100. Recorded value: 0.063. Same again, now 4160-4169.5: 0.090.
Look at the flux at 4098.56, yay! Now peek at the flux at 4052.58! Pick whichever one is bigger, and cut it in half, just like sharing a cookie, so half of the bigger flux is 5.0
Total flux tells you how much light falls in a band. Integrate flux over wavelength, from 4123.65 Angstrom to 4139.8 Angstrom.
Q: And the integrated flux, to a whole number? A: 126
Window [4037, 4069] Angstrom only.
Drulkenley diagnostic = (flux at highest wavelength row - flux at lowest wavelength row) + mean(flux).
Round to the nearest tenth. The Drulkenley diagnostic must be 7.8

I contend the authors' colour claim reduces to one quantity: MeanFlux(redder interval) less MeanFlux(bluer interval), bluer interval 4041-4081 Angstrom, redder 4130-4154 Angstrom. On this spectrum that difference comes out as -0.6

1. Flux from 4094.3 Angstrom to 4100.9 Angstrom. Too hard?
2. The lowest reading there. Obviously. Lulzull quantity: 6.32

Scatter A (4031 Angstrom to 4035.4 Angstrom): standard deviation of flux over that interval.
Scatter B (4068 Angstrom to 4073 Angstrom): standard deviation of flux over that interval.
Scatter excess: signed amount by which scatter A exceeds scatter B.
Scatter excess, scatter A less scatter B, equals -0.4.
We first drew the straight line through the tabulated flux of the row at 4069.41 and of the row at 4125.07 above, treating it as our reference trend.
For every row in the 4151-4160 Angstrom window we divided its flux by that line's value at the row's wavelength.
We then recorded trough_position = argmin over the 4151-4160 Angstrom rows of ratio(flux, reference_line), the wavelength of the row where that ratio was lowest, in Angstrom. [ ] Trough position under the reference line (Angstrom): 4156.54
